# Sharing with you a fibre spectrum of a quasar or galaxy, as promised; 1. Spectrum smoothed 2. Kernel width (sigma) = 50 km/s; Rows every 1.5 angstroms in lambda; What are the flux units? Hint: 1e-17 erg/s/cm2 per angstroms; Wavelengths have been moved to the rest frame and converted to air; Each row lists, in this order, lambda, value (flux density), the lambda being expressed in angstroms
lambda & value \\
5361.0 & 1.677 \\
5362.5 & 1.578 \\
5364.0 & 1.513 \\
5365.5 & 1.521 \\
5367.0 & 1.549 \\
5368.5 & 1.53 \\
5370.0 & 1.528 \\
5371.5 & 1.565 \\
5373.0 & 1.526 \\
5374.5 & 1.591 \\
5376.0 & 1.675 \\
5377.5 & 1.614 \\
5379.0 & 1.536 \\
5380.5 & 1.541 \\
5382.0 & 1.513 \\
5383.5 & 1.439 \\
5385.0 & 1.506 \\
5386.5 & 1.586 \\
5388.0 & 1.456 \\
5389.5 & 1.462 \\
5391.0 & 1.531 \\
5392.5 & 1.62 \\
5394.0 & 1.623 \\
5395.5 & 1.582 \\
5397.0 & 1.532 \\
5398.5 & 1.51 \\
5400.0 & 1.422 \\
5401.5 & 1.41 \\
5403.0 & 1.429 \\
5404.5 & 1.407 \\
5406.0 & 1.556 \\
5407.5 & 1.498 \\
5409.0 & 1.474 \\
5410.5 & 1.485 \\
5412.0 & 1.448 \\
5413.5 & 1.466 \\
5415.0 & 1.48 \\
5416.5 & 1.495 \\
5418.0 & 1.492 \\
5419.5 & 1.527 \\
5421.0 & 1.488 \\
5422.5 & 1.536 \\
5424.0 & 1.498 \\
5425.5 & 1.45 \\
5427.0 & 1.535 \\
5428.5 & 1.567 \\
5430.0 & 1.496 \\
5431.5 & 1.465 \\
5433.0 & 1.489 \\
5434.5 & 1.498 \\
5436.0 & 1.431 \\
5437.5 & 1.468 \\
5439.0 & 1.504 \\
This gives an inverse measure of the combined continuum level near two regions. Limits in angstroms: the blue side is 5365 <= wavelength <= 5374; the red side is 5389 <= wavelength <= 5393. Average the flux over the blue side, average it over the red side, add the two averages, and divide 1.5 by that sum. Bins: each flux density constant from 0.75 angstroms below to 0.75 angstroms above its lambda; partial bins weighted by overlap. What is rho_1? 0.488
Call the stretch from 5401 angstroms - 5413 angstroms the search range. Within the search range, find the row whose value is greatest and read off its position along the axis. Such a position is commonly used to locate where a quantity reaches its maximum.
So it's 5406.0 angstroms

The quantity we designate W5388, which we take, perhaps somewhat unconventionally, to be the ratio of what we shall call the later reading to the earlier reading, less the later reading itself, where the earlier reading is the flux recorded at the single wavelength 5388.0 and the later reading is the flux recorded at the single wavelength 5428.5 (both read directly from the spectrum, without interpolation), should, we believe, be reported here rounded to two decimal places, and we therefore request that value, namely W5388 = -0.49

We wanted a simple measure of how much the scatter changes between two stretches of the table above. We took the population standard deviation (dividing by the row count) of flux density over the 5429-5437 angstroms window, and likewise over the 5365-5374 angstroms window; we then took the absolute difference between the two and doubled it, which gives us 0.020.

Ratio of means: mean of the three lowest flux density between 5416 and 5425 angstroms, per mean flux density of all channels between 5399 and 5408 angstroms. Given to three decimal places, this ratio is 1.026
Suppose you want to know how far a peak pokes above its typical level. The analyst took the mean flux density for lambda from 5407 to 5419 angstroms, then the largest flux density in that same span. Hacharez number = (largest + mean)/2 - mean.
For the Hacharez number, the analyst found 0.01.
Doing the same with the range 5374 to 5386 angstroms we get 0.06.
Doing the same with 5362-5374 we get 0.02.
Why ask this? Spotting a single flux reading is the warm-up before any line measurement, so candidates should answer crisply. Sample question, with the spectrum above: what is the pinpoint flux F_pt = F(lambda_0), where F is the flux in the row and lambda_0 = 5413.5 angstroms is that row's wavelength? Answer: 1.466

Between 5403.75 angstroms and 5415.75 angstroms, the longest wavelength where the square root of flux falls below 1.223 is 5415.0 angstroms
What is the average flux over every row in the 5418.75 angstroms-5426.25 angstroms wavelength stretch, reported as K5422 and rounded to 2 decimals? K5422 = 1.50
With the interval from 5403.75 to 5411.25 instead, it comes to 1.48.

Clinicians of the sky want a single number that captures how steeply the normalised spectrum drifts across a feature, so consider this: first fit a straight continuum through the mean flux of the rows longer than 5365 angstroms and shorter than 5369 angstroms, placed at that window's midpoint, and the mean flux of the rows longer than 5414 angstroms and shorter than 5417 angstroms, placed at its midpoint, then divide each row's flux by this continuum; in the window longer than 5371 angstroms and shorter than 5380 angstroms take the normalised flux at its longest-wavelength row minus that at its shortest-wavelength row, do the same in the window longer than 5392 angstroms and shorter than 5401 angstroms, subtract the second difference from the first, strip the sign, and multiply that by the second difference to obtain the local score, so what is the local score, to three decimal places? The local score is -0.014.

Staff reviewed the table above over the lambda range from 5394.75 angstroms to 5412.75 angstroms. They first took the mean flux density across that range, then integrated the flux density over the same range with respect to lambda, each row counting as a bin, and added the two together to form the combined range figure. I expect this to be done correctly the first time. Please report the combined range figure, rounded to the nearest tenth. 28.1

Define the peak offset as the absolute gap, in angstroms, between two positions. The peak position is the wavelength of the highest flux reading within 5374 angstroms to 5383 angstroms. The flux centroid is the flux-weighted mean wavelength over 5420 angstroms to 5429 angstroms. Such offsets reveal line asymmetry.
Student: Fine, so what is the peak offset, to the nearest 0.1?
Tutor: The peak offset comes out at 48.8 angstroms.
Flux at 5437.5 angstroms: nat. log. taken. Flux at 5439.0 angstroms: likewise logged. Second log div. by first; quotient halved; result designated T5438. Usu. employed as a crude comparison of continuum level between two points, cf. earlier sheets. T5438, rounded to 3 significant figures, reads 0.532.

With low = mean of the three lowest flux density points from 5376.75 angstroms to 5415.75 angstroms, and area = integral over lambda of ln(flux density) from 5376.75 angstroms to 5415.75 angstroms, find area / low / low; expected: 8.0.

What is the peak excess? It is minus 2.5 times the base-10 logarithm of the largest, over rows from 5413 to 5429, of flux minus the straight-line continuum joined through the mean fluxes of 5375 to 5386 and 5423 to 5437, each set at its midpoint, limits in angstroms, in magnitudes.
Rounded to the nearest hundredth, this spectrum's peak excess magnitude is 2.84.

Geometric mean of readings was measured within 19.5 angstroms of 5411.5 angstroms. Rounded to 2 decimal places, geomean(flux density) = 1.50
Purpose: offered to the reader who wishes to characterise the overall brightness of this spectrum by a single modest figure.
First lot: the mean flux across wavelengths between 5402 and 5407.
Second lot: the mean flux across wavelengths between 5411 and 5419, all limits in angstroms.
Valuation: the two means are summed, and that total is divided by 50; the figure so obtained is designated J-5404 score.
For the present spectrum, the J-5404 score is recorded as 0.0588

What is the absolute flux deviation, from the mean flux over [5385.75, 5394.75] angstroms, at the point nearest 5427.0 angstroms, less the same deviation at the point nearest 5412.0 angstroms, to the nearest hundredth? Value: -0.09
